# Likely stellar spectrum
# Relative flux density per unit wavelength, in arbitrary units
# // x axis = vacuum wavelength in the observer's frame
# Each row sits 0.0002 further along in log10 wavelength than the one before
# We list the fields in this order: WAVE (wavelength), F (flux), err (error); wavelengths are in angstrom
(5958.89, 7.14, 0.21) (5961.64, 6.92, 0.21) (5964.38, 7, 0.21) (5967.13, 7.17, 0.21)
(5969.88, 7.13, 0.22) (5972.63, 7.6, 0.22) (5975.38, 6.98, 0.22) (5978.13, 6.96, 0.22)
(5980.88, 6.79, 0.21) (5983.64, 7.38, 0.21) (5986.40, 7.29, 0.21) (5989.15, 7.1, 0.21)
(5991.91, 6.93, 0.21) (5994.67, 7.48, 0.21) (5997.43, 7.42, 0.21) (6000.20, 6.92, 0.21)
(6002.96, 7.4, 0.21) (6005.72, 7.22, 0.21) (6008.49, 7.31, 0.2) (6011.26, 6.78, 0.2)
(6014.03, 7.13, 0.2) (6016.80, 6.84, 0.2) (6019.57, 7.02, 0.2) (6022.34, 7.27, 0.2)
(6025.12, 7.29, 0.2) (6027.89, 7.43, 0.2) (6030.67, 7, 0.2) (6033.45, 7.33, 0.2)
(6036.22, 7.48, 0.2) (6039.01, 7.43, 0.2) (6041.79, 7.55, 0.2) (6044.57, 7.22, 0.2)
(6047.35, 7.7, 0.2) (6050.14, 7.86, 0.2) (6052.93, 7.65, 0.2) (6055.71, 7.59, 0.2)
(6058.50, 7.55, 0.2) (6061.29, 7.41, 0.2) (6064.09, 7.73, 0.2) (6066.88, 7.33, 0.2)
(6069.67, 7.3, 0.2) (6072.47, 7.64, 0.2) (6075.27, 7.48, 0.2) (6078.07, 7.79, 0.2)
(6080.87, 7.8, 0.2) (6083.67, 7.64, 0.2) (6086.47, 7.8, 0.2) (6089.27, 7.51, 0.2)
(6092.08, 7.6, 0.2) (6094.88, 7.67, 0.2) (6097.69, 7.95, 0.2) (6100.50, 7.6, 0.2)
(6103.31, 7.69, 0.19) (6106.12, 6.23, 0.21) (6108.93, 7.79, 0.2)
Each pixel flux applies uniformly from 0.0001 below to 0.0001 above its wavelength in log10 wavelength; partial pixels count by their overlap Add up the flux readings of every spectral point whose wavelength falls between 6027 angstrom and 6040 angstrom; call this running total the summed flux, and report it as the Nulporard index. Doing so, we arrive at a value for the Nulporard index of 36.7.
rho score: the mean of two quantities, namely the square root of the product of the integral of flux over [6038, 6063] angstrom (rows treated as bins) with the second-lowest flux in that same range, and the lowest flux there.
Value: 22.3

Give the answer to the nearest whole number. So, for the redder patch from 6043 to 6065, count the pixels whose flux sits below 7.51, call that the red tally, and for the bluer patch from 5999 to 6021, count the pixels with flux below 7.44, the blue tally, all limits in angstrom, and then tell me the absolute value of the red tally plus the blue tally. 10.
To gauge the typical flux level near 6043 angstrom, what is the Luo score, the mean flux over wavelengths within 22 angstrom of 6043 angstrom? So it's 7.5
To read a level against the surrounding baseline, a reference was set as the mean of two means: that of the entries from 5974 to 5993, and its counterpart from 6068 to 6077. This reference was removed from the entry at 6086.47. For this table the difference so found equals 0.53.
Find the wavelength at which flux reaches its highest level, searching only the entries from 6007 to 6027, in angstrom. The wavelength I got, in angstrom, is 6008.49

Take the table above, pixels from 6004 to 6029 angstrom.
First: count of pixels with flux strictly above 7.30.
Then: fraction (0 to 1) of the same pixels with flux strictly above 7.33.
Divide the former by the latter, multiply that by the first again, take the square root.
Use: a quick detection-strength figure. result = 6.0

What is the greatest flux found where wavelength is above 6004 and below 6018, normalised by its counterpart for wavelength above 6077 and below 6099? 0.919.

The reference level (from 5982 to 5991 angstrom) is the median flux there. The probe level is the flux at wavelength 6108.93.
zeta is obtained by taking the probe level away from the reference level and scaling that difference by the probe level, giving -0.064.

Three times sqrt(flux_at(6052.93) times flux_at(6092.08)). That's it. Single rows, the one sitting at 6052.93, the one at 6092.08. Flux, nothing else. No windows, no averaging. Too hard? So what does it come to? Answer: 22.9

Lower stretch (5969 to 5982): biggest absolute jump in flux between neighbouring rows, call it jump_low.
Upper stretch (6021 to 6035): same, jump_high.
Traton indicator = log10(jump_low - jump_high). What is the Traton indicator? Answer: -0.7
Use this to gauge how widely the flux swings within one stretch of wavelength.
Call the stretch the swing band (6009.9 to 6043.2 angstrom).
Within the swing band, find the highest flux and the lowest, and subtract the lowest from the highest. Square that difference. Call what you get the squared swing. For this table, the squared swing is 0.59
